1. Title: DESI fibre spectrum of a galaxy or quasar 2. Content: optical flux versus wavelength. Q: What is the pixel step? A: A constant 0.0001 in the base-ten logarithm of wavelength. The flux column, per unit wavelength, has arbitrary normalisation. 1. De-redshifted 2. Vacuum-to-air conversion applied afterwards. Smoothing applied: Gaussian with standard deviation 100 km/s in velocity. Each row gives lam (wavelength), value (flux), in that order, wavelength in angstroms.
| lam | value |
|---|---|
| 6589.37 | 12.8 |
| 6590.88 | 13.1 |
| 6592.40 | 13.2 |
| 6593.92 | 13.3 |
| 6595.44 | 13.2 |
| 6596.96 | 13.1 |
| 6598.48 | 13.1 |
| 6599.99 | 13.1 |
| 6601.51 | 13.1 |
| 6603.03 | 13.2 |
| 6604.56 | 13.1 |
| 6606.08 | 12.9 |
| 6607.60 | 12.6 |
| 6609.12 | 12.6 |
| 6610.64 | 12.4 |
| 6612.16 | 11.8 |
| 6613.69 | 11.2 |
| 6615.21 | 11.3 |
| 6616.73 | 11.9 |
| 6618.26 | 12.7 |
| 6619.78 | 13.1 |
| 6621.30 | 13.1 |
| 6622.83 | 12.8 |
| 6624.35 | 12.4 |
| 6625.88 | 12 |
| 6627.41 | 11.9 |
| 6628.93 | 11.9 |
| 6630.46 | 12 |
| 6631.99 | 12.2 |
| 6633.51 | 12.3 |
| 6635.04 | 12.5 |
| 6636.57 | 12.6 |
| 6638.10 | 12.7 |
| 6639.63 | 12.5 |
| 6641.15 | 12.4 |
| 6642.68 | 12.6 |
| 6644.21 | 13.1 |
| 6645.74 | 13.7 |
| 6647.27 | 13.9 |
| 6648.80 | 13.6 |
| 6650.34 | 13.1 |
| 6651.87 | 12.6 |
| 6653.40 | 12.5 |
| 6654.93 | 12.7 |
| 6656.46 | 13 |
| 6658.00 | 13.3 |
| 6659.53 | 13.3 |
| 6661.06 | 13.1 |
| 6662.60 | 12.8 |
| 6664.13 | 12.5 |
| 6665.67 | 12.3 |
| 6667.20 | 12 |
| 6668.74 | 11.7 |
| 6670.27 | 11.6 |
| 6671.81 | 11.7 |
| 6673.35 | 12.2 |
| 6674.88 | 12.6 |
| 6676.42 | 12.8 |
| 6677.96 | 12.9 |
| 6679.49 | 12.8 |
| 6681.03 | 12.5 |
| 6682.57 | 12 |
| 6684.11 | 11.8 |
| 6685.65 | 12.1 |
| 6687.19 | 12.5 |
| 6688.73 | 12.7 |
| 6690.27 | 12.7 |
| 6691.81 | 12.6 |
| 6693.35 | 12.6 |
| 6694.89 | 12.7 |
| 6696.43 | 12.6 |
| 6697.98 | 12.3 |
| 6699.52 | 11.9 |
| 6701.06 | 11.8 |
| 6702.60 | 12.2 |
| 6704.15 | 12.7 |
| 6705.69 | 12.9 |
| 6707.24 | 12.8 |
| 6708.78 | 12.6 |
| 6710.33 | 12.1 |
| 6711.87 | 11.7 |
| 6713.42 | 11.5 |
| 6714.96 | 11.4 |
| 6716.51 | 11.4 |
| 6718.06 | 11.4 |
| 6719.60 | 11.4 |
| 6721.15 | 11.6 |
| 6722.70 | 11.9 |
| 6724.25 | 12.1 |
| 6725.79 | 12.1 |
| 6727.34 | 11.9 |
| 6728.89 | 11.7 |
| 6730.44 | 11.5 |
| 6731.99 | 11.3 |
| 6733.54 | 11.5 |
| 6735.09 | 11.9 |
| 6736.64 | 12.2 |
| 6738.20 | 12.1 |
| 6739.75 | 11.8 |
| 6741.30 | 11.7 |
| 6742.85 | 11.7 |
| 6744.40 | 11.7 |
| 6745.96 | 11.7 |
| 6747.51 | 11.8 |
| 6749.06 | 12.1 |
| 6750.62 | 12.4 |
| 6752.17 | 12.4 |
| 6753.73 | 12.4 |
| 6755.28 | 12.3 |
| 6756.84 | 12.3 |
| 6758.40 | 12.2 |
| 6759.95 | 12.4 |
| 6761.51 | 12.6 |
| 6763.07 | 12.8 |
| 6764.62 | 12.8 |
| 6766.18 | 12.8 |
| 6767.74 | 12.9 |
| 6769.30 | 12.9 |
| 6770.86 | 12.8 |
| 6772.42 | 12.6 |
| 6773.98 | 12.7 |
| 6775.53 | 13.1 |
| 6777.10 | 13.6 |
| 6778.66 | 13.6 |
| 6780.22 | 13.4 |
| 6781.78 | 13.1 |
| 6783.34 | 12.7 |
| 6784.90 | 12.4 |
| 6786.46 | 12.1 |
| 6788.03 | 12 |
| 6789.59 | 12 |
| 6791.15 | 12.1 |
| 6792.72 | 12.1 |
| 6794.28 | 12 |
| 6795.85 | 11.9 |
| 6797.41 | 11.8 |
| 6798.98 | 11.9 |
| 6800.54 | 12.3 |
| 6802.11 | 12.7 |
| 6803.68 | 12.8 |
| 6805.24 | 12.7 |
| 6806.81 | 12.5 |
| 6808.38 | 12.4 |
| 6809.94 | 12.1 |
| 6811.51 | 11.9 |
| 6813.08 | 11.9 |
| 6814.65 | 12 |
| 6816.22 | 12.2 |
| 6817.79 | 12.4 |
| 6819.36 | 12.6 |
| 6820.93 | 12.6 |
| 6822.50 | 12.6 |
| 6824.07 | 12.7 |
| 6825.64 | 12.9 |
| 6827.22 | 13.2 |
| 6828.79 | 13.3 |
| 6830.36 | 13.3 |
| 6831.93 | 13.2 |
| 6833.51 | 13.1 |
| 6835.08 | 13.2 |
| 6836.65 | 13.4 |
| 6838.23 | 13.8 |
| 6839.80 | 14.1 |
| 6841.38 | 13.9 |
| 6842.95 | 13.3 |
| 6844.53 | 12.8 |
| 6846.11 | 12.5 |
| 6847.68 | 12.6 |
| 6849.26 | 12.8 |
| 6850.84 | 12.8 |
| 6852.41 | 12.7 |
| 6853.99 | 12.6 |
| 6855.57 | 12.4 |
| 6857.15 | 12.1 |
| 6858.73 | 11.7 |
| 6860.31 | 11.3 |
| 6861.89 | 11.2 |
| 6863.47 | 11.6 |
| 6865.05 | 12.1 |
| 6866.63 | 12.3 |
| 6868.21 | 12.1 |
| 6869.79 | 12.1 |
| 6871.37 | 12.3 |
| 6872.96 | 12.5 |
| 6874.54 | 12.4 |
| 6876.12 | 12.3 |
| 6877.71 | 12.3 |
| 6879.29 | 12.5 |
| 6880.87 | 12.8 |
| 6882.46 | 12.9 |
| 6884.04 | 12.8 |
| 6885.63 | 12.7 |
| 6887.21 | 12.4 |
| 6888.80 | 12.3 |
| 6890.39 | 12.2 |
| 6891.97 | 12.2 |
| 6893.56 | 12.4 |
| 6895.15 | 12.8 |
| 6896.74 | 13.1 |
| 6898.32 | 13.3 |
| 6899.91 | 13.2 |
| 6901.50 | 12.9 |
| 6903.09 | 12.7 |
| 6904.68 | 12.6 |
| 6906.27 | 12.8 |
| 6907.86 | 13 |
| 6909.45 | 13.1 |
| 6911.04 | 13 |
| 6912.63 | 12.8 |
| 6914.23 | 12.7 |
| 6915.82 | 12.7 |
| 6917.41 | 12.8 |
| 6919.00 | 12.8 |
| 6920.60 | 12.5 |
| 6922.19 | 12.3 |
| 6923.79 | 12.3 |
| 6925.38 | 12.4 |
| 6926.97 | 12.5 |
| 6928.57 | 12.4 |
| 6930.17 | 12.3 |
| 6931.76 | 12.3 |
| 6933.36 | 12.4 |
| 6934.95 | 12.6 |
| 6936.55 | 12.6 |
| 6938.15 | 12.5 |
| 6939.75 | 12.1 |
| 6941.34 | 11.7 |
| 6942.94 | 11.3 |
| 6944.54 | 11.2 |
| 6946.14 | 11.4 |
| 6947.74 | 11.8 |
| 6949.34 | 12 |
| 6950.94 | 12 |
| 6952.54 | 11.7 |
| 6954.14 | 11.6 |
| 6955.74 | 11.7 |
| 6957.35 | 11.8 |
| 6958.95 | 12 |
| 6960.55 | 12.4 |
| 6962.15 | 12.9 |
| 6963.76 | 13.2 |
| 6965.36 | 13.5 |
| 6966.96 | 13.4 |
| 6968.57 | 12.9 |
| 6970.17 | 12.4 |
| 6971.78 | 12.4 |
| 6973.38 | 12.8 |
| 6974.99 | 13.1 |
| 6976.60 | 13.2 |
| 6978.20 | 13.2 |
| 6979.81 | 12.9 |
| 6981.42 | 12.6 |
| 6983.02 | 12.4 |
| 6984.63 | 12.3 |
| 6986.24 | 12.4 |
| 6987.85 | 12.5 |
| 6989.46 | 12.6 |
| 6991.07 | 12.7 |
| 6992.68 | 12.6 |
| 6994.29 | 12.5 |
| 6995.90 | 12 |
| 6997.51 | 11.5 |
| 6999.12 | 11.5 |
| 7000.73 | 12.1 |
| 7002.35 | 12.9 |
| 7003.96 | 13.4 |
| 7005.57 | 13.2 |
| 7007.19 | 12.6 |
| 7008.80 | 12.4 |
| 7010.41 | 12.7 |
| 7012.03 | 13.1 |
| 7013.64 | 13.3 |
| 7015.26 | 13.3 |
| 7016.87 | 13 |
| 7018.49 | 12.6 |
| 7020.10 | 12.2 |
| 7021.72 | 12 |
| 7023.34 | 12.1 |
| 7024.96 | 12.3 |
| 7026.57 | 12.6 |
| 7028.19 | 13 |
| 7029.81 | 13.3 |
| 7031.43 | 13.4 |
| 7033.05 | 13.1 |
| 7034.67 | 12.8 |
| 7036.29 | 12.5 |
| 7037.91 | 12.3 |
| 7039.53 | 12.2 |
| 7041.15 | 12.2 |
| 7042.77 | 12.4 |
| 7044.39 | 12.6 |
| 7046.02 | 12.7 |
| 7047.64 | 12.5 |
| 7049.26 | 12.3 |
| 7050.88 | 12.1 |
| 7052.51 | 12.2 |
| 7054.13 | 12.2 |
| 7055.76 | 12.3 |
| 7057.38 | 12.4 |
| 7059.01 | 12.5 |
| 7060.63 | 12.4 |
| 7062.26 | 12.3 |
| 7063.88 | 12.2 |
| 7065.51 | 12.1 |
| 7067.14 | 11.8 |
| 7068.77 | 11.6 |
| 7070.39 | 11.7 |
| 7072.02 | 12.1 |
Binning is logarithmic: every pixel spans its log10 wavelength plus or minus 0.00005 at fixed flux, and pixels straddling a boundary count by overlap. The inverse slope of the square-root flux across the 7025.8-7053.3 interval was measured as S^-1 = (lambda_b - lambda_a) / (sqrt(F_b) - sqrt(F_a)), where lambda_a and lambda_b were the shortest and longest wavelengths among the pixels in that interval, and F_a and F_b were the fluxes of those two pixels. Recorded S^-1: -457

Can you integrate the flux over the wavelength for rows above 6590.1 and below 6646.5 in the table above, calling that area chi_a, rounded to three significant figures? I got 711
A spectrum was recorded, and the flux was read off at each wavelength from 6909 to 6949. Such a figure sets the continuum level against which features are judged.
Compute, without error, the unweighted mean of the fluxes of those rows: 12.3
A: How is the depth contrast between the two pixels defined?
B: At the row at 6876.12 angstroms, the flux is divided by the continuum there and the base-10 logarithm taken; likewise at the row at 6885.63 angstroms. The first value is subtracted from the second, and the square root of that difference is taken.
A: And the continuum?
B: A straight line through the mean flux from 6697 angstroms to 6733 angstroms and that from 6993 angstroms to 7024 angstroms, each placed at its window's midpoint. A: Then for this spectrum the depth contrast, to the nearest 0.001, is 0.115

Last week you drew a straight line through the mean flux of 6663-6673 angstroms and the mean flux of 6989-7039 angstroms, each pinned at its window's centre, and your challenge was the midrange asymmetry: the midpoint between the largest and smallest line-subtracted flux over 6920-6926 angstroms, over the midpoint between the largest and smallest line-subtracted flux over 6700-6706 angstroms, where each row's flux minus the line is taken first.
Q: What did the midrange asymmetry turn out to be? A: -0.2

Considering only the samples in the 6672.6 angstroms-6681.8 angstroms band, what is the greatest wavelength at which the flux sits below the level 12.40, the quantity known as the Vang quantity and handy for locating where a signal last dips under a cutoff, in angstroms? 6673.35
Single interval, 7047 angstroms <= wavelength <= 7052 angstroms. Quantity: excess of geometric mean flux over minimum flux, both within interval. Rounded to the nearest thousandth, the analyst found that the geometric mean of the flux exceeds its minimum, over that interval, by 0.199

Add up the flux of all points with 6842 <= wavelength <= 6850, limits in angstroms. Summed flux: 64.0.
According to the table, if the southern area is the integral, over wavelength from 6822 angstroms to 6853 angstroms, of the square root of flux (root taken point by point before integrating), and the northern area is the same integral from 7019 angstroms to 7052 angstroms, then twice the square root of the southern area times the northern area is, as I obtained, 229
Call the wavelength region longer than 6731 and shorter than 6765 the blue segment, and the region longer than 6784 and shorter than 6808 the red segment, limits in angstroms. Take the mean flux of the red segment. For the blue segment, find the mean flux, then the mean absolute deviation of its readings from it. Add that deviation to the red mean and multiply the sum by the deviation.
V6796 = 4.3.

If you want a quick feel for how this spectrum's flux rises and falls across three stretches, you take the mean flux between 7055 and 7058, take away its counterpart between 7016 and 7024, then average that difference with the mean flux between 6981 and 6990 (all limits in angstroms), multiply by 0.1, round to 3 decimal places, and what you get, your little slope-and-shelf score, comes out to 0.622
